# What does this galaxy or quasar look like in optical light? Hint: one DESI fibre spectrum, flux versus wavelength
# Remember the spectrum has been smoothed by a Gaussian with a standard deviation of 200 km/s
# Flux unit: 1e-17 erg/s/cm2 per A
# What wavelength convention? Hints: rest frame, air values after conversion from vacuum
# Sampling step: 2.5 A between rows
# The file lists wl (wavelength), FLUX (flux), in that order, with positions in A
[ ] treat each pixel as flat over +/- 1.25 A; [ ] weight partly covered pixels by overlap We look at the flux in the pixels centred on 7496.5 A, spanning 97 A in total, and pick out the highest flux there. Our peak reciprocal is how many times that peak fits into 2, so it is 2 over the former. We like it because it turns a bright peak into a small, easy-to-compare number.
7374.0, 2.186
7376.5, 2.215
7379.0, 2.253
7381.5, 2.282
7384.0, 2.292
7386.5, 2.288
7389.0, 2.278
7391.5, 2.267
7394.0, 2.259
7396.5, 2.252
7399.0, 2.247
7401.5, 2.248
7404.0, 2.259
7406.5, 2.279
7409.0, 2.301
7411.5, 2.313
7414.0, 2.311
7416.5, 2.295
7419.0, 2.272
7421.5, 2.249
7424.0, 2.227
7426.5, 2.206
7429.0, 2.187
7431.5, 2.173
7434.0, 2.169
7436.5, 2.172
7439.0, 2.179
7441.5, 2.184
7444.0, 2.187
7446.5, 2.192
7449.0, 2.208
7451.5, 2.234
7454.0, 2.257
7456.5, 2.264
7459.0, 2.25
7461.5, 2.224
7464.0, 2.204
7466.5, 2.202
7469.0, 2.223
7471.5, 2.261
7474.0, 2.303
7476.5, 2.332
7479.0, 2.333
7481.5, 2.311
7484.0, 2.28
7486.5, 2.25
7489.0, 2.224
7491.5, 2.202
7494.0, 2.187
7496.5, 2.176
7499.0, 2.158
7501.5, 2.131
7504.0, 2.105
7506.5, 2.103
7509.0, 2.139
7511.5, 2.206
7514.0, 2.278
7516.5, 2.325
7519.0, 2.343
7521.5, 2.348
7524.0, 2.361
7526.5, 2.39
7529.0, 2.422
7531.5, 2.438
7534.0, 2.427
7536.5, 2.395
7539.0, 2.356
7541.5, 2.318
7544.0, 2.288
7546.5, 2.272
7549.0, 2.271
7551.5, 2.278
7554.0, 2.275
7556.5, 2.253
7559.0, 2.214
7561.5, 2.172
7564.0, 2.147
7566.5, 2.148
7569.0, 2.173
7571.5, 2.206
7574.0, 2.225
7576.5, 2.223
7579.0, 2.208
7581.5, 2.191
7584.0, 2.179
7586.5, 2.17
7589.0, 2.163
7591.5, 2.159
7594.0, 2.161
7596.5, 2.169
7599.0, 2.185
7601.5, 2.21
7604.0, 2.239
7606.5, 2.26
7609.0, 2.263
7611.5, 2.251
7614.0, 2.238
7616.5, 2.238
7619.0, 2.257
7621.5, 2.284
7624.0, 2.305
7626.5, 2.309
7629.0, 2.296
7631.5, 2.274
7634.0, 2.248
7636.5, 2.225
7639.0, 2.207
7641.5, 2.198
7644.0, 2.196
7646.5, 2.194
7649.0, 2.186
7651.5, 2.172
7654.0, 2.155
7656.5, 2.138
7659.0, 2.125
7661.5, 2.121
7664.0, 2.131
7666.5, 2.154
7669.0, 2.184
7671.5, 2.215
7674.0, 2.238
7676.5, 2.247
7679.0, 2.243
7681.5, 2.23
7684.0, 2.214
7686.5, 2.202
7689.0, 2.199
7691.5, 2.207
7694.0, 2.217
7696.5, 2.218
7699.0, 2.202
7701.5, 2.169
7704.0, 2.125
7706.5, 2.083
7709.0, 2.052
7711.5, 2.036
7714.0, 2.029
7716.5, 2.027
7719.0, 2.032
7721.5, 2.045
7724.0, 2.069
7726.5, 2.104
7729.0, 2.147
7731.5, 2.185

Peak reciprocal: 0.82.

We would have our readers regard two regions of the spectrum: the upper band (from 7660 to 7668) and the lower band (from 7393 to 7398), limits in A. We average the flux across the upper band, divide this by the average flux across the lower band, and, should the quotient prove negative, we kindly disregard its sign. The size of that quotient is 0.95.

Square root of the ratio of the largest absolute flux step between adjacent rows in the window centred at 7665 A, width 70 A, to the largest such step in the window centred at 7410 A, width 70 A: 0.90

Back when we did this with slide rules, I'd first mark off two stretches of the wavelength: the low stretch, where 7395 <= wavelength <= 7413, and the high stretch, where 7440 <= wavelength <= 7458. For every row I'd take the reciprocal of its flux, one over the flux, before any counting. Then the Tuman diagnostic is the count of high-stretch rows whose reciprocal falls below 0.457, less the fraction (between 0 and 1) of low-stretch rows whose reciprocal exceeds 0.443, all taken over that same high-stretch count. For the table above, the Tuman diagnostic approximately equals 0.91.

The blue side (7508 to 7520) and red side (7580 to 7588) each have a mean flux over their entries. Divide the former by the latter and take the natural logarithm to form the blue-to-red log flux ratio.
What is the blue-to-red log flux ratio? 0.04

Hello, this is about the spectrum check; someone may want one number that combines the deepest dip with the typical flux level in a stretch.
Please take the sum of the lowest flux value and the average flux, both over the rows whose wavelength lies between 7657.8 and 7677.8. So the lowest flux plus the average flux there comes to 4.30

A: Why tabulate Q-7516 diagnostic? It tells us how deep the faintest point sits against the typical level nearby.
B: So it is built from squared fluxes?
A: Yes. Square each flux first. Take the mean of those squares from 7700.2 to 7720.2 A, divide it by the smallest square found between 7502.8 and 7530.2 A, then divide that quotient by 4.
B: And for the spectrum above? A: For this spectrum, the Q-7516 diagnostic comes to 0.242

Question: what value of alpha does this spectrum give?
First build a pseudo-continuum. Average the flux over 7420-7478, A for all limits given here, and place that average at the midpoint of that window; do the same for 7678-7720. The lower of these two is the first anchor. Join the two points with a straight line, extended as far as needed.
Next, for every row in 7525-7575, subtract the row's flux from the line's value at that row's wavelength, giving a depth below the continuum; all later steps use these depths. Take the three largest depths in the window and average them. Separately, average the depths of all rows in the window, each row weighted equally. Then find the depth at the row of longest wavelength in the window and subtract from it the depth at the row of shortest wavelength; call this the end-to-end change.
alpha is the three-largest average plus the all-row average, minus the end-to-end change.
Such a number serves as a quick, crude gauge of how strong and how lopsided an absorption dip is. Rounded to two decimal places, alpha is -0.21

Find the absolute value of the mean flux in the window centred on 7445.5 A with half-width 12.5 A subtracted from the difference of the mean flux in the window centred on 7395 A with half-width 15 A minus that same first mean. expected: 2.14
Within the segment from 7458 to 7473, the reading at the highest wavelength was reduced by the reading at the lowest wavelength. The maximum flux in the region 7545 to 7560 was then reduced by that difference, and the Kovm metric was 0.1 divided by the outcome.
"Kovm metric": 0.0441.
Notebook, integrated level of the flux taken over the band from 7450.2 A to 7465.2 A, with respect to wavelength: 33.6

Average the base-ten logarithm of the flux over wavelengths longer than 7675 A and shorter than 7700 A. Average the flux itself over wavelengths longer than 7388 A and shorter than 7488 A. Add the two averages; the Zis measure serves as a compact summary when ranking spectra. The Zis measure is 2.59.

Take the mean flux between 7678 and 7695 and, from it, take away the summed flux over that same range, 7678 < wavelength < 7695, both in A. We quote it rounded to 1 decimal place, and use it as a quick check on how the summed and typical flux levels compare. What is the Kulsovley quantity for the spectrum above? -13.3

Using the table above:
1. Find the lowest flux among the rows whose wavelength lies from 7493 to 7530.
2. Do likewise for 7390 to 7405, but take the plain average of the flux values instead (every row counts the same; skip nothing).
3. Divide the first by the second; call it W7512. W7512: 0.932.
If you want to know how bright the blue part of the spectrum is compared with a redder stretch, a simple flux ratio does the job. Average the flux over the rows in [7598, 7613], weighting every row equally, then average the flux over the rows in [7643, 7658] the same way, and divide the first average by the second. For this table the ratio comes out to 1.03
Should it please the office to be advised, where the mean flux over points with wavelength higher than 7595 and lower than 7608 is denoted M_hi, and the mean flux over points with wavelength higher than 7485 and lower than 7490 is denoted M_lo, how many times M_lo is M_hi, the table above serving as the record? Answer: 0.99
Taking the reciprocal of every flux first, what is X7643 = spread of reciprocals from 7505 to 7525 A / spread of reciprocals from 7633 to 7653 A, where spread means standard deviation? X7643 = 4.2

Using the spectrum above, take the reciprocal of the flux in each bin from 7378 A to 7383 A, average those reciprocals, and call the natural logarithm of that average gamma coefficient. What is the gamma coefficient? -0.82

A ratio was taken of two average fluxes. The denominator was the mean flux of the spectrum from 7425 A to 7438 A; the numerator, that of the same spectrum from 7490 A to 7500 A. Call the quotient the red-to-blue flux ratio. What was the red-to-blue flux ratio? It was 1.000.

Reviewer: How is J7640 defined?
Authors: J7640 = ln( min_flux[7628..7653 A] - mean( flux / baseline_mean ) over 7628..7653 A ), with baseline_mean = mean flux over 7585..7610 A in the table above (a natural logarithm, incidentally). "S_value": 0.150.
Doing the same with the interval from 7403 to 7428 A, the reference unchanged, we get 0.159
